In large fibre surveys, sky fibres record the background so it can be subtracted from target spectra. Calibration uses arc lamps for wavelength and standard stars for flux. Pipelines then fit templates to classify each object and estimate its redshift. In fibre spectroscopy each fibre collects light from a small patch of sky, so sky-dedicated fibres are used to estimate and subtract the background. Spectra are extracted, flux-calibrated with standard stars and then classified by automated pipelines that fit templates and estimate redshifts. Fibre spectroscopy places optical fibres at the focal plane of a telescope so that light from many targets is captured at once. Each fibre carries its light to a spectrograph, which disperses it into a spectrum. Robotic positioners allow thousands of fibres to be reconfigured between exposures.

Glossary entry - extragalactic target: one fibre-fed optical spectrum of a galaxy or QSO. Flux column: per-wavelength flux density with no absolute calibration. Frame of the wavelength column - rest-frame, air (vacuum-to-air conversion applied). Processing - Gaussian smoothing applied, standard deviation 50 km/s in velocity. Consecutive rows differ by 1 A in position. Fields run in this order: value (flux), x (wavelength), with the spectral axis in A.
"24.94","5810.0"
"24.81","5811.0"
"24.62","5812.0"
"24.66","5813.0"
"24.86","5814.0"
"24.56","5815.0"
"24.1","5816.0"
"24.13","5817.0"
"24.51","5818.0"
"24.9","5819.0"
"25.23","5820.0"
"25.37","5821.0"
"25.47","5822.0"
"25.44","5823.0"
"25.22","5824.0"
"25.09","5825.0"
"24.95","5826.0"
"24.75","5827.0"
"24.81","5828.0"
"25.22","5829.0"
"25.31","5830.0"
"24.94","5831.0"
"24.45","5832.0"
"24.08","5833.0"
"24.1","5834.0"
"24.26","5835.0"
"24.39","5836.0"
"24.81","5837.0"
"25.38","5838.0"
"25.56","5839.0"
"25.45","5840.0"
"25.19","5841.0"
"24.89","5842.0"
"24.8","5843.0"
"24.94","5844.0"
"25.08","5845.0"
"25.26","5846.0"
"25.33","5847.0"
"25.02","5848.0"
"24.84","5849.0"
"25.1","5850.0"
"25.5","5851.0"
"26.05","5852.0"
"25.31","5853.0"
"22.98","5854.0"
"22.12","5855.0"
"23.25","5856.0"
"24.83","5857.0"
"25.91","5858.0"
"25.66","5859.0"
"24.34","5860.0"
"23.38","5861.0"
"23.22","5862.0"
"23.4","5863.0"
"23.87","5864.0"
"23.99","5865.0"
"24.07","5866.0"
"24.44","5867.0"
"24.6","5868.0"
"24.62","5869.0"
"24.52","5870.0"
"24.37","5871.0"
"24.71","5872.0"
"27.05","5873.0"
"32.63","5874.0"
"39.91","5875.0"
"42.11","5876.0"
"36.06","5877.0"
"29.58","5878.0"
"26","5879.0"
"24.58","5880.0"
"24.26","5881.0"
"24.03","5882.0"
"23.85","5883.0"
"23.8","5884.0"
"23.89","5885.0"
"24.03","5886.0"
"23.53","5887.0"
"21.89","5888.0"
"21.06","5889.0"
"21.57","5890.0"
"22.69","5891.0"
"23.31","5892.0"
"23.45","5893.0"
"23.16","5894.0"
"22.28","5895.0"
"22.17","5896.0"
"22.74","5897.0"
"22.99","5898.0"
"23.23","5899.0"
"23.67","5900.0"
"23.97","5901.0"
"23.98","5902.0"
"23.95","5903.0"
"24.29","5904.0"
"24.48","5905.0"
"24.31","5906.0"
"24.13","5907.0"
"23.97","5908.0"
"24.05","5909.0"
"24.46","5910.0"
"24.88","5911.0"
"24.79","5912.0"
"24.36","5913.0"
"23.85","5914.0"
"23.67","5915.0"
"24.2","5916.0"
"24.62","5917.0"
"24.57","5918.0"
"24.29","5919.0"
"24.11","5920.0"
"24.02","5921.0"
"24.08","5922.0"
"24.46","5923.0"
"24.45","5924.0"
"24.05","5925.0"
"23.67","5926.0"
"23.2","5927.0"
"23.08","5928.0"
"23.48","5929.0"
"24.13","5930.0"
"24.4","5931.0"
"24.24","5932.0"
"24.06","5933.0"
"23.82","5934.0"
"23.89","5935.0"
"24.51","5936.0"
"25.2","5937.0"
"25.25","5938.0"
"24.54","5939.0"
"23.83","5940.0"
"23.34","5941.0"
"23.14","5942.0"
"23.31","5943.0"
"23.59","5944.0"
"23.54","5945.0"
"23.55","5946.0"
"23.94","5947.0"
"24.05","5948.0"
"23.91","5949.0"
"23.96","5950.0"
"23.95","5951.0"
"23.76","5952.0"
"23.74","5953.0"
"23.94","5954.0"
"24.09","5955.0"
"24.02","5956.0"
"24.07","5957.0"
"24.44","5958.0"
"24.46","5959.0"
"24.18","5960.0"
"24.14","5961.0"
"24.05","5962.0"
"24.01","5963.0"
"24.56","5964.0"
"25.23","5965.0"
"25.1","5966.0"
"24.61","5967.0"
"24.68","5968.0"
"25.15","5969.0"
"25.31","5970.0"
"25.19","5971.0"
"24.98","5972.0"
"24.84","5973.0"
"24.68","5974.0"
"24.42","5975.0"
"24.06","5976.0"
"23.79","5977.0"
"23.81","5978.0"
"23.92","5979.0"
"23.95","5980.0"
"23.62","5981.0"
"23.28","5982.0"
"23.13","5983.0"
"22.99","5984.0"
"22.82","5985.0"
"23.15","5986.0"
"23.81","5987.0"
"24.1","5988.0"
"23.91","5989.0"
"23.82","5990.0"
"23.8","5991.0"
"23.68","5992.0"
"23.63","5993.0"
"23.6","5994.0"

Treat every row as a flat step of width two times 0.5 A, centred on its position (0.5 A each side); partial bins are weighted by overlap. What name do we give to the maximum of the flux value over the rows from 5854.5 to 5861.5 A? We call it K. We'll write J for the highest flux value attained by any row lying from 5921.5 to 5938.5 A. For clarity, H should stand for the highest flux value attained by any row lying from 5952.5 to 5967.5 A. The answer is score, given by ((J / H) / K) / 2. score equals 0.0193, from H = 25.23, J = 25.25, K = 25.91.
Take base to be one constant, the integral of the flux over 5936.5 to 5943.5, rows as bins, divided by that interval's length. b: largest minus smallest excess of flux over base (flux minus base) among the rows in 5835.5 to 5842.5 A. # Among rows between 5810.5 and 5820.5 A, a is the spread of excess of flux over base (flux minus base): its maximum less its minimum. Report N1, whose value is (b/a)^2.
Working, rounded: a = 1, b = 1.2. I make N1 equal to 1.07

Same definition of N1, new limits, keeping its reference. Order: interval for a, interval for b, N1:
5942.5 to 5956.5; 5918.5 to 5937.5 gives 7.39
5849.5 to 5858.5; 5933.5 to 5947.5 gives 0.29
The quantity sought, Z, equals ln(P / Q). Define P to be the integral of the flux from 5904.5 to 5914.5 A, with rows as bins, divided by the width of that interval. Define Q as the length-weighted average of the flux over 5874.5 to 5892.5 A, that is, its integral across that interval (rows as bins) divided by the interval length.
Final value -0.08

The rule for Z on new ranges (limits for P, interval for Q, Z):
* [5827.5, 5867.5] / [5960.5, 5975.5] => 0.00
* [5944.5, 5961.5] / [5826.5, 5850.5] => -0.04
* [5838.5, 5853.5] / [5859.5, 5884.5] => -0.06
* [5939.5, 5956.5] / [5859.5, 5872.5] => -0.02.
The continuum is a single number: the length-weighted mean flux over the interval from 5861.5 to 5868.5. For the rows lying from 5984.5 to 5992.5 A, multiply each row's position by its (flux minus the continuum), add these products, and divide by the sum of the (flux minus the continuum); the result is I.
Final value 5986.6 A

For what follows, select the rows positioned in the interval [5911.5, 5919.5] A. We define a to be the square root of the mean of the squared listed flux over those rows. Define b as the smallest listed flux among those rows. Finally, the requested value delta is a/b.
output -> 1.03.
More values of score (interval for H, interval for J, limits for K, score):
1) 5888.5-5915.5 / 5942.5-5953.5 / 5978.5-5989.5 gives 0.0201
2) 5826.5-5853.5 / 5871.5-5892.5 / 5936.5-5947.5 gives 0.0320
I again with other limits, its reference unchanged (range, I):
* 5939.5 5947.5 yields 5943.0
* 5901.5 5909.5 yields 5905.5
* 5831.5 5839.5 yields 5837.0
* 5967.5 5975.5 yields 5971.1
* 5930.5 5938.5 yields 5936.1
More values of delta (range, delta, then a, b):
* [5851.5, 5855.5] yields 1.09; 24.2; 22.12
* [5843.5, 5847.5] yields 1.01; 25.2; 24.94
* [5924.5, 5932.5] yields 1.03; 23.8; 23.08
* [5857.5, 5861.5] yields 1.06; 24.8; 23.38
